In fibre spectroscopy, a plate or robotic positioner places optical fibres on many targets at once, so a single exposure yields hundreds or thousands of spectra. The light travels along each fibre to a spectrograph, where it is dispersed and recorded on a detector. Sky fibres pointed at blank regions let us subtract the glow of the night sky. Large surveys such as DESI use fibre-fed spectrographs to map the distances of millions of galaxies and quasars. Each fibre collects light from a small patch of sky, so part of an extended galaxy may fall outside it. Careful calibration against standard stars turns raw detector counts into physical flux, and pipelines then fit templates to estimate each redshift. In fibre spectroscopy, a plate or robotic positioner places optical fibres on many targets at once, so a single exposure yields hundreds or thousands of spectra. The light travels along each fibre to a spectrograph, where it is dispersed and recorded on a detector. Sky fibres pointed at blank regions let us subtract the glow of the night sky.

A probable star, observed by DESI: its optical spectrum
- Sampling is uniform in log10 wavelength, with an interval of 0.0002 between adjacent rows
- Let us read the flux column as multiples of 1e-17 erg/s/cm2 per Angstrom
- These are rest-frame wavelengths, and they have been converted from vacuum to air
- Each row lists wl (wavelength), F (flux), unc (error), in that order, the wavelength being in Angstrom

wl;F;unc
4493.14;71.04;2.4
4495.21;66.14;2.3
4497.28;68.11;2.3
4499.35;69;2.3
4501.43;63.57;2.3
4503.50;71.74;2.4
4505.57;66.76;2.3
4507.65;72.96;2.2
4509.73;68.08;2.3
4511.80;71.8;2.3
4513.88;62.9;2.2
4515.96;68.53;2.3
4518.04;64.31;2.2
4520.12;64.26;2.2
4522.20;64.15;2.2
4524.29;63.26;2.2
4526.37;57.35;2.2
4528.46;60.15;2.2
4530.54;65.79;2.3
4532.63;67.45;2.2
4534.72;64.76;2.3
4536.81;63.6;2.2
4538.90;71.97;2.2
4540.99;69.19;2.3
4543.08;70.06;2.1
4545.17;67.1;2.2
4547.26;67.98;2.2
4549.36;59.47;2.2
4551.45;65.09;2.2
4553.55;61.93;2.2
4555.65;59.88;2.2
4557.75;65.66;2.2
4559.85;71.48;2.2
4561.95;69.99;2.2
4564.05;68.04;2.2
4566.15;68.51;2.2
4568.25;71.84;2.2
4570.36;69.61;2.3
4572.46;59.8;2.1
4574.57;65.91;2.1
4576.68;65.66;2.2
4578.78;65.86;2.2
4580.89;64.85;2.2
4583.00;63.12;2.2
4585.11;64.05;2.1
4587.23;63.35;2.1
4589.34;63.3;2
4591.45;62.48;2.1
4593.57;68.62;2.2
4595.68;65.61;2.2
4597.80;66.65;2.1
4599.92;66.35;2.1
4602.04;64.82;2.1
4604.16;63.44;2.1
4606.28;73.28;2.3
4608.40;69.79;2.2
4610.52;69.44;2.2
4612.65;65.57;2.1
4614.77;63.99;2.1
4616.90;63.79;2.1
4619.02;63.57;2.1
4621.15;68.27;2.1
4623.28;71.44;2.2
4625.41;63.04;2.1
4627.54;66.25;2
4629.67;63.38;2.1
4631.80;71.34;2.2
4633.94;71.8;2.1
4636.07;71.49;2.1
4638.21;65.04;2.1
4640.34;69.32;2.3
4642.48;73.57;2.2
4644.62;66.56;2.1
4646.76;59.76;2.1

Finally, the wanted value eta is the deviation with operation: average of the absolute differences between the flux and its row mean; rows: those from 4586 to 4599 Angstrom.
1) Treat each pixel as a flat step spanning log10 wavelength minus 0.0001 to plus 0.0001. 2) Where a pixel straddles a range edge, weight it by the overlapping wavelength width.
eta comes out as 2.0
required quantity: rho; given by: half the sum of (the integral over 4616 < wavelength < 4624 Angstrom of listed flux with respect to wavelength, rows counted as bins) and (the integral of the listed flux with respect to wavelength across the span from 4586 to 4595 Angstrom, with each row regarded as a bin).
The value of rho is 557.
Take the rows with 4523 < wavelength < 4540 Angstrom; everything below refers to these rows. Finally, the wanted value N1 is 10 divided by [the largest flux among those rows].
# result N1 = 0.139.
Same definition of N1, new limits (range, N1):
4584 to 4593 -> 0.156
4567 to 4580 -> 0.139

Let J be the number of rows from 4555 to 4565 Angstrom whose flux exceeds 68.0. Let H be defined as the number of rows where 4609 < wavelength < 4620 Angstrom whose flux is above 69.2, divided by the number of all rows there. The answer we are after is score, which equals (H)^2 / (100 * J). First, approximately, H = 0.20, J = 3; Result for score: 0.0001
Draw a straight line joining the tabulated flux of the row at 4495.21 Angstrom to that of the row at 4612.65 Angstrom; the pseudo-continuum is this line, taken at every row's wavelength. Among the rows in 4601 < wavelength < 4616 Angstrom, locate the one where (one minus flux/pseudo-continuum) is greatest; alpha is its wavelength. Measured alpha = 4604.16 Angstrom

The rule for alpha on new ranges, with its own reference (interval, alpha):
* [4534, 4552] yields 4549.36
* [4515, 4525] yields 4524.29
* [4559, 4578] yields 4572.46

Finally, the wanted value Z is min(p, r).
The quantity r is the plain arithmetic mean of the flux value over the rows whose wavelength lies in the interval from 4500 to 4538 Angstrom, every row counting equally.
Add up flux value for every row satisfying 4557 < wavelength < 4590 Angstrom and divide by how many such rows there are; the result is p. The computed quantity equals 65.6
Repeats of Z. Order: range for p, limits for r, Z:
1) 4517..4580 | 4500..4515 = 65.7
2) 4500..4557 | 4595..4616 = 65.7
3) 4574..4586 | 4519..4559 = 64.7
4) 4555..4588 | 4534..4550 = 66.1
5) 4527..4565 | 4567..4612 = 66.1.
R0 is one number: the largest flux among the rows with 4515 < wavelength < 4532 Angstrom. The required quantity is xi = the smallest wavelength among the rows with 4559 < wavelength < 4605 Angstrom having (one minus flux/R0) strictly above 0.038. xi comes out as 4572.46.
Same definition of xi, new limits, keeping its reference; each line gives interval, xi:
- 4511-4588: 4513.88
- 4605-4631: 4612.65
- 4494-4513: 4501.43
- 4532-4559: 4534.72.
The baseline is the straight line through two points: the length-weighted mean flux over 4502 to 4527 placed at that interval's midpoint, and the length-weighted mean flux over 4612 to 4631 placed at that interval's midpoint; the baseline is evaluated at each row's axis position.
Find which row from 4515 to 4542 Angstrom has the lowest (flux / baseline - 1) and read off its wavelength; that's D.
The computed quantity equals 4526.37 Angstrom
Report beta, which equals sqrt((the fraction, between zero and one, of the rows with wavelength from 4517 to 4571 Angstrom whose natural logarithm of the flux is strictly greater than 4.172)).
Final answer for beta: 0.760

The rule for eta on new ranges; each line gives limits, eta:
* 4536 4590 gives 3.0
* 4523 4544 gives 3.5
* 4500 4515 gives 3.3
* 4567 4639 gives 2.8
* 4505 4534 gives 3.2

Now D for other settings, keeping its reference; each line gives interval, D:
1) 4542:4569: 4549.36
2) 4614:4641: 4625.41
